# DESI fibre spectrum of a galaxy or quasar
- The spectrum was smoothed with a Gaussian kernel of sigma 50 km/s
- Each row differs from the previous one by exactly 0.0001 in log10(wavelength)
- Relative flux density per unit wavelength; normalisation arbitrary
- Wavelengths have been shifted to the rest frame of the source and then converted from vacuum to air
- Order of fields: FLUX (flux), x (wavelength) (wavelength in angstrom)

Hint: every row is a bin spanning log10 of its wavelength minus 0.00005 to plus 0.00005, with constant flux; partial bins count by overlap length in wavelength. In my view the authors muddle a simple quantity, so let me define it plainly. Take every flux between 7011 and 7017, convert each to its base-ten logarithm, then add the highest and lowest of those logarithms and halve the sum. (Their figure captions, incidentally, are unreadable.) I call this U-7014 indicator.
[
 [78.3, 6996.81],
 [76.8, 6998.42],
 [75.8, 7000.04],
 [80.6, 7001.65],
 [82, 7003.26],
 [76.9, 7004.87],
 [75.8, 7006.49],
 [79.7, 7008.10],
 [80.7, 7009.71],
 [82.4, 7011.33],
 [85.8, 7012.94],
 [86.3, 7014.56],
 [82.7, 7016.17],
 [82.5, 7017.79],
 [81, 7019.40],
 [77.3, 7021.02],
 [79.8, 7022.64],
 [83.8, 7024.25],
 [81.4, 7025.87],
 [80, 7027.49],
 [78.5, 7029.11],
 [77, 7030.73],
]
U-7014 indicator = 1.93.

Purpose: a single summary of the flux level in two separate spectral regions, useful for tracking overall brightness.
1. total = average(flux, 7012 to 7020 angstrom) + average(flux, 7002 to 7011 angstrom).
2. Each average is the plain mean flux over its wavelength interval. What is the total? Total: 163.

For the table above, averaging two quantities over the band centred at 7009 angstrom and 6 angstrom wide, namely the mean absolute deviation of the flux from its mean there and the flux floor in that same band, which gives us 38.9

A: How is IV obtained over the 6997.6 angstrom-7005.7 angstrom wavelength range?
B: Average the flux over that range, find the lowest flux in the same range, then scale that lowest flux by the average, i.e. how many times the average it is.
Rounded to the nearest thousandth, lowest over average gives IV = 0.967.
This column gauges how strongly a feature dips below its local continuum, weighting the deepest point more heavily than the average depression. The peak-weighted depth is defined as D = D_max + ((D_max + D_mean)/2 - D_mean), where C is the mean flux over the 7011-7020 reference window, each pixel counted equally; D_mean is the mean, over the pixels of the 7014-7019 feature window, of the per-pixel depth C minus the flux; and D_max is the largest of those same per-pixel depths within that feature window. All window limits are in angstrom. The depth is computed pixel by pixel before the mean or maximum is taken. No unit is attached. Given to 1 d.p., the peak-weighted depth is 1.6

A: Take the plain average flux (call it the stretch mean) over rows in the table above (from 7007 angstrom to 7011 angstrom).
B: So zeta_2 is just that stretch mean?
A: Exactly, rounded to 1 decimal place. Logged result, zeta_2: 80.2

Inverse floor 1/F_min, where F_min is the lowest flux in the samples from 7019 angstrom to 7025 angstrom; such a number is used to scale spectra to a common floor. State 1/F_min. 0.0129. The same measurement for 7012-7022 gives 0.0129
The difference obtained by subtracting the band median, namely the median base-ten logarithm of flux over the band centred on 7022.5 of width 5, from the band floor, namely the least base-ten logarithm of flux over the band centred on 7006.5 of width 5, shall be -0.02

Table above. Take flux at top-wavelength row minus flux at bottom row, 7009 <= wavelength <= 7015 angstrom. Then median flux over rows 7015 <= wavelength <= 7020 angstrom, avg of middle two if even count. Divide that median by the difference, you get 15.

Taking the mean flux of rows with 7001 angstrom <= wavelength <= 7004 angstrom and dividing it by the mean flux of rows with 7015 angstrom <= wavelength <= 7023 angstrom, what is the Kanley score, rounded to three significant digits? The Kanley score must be 1.01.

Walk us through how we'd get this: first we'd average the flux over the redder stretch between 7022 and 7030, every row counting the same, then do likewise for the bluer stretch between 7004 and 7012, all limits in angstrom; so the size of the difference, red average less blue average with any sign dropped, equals 1.6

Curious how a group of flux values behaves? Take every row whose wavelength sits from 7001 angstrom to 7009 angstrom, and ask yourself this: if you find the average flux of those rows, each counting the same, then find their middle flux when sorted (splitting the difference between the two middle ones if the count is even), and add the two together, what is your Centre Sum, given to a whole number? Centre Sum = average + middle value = 159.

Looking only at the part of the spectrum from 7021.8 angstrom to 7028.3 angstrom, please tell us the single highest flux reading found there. 83.8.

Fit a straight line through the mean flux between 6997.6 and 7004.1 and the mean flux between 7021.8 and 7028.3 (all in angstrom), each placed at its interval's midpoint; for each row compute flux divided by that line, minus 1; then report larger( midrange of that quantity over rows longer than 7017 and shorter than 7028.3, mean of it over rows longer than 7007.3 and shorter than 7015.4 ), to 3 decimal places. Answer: 0.039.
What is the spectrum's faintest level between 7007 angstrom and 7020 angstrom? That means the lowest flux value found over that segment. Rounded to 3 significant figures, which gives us 79.7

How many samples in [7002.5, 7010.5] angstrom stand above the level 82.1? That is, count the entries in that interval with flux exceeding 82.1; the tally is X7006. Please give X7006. 0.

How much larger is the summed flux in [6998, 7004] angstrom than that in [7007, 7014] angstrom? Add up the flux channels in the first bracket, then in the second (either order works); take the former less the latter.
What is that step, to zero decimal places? -13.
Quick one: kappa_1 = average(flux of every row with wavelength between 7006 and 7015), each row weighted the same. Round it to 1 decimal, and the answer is 81.8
